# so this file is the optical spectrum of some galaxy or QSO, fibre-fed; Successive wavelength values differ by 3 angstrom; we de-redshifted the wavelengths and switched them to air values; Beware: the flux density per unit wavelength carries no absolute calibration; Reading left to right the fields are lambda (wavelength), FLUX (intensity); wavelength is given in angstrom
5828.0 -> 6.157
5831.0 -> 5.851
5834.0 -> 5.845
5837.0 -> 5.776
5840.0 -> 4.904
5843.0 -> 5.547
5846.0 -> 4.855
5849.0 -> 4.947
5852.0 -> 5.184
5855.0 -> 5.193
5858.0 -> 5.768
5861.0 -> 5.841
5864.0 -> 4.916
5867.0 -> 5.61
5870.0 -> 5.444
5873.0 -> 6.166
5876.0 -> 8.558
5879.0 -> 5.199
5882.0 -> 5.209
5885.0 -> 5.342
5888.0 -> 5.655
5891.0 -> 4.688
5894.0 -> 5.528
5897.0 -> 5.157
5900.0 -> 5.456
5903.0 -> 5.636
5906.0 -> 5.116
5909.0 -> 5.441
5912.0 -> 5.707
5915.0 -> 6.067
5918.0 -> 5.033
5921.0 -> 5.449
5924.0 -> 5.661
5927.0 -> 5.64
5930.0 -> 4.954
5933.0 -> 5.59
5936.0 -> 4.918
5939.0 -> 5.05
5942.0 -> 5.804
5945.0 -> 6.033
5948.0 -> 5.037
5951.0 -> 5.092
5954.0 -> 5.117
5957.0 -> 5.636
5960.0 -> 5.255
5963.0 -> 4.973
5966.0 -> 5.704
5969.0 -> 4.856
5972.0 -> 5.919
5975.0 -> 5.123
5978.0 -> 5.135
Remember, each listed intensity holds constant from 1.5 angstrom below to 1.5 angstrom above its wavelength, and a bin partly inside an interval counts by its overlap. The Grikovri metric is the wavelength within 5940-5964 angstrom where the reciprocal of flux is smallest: 5945.0 angstrom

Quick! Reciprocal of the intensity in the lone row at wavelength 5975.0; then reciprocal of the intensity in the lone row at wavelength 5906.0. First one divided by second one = 1.00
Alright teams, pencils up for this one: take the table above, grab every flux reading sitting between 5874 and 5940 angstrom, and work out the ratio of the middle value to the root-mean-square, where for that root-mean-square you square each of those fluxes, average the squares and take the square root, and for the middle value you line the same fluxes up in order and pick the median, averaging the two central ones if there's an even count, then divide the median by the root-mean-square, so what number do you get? 0.98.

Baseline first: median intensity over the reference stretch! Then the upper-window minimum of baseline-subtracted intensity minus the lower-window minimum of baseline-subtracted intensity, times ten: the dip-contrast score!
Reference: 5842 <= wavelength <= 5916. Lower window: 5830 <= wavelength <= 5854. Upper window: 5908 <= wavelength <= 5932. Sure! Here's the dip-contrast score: 1.0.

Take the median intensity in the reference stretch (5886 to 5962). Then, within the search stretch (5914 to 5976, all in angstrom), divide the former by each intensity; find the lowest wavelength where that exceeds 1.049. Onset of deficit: 5918.0 angstrom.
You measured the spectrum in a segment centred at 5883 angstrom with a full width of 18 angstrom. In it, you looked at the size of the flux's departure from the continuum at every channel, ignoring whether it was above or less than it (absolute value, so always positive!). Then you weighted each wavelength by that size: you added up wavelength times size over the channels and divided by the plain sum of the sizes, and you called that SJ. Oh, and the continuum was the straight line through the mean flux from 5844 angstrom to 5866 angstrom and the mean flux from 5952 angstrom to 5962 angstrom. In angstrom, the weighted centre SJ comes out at 5879.3 angstrom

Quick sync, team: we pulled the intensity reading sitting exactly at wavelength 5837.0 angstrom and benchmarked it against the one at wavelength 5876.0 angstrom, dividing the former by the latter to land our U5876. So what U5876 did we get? 0.67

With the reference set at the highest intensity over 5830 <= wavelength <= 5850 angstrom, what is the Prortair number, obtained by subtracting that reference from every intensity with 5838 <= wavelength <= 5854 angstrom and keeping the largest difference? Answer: -0.3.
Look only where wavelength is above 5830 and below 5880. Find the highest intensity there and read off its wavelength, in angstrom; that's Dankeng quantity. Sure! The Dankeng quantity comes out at 5876.0 angstrom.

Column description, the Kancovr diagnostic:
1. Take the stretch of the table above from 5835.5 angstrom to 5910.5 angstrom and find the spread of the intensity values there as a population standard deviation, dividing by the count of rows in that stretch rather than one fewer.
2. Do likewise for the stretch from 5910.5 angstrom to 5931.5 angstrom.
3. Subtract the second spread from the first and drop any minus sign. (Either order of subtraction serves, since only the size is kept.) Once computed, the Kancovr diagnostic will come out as 0.35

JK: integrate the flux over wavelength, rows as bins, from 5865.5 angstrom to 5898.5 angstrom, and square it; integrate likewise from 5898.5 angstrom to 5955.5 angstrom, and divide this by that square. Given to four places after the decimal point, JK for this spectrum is 0.0088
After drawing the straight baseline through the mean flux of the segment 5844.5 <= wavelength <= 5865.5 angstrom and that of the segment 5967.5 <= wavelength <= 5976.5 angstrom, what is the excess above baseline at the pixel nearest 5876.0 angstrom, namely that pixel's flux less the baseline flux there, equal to 3.3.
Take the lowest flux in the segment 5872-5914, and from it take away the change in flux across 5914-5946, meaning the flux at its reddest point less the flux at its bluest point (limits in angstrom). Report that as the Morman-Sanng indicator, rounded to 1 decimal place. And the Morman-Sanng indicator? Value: 4.7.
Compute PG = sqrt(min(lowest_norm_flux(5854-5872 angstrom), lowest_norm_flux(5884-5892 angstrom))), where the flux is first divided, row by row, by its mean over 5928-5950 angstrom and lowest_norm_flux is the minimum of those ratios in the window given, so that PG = 0.937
